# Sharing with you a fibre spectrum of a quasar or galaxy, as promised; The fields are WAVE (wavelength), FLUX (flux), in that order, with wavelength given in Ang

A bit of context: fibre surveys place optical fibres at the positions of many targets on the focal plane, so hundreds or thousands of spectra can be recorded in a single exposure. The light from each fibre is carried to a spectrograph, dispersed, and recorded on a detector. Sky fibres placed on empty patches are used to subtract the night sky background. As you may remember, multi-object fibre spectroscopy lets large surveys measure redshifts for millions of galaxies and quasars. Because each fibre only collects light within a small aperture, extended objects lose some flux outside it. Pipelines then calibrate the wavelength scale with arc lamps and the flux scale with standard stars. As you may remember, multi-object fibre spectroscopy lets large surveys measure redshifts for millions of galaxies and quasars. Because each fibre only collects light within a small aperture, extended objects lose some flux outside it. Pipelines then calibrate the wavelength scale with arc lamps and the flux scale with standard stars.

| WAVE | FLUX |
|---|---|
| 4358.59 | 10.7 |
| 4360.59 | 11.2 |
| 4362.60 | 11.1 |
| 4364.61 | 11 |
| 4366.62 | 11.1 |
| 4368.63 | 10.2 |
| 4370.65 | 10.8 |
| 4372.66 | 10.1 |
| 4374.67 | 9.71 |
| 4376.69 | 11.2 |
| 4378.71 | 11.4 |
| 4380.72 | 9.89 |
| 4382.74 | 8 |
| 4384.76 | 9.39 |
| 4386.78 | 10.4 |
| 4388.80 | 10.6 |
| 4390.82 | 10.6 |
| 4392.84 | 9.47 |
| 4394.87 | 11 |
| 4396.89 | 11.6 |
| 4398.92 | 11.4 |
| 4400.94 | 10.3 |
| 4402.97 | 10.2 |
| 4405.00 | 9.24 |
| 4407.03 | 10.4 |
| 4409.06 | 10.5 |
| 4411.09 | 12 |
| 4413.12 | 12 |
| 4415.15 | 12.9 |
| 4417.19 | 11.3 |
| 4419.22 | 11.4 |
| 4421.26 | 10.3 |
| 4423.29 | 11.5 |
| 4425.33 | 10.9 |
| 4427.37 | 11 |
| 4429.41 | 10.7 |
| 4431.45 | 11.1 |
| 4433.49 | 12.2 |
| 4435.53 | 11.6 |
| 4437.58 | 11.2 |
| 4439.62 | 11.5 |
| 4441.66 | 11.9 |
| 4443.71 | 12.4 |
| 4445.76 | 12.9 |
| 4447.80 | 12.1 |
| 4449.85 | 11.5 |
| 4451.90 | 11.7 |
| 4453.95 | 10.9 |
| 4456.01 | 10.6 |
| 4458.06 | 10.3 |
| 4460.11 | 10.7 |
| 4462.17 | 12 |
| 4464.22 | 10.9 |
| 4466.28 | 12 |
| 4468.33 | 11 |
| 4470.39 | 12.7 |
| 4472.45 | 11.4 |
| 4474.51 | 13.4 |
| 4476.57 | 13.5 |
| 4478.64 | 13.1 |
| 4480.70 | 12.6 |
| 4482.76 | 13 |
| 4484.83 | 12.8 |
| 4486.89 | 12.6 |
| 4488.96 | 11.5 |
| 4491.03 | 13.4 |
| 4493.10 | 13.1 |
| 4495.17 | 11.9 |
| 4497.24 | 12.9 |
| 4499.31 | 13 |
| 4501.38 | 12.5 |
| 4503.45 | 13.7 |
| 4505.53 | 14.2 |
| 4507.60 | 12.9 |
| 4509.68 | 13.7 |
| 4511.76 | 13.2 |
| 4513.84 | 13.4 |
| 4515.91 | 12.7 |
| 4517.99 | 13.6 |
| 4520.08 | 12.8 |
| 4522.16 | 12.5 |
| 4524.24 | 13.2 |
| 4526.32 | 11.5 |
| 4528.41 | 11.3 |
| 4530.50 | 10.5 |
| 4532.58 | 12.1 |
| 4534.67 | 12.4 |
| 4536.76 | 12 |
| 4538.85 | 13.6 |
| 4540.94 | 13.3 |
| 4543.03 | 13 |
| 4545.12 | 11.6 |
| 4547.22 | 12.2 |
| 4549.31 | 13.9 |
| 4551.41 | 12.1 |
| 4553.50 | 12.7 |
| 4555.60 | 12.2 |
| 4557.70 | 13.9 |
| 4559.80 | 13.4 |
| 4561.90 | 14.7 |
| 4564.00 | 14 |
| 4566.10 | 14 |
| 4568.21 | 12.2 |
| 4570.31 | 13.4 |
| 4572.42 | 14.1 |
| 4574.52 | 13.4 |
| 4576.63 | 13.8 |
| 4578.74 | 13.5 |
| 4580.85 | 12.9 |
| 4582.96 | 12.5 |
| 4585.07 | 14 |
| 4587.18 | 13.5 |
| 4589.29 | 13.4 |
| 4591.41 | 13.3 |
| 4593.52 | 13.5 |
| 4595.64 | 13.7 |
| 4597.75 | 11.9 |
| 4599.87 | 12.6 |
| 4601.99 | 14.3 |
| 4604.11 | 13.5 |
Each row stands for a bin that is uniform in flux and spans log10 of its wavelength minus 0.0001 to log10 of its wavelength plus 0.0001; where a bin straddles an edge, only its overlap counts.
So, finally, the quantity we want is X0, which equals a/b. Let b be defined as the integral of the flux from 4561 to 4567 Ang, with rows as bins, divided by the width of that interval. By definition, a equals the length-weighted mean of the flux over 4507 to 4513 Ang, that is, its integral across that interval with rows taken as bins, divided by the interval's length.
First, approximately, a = 13.3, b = 14.2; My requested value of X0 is 0.93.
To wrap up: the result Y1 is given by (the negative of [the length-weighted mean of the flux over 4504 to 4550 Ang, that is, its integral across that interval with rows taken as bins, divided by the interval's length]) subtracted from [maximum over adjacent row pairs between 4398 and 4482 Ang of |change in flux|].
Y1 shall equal 14.7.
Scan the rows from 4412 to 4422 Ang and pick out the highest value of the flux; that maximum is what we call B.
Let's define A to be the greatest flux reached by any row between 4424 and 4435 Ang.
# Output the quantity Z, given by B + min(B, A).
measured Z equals 25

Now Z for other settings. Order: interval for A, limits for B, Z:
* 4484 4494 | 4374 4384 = 23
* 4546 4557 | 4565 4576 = 28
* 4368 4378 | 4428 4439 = 23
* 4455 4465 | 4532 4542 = 26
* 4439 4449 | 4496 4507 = 27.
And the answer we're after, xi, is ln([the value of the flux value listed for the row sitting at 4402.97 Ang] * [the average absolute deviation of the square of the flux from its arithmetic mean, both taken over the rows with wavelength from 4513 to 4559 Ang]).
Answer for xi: 5.2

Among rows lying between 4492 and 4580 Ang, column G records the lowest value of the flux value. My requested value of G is 10.5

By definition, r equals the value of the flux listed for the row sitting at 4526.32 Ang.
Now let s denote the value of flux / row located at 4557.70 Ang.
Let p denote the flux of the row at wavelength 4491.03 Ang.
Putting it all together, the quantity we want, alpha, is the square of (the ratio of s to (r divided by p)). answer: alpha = 262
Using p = 13.4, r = 11.5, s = 13.9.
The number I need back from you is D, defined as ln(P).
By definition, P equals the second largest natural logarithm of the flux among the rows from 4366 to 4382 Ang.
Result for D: 0.88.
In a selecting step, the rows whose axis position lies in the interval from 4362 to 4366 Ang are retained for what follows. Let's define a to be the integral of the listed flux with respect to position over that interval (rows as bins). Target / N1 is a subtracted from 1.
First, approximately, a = 44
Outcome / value -43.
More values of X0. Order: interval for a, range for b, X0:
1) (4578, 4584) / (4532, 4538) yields 1.06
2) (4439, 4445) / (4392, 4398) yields 1.12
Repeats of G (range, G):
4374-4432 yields 8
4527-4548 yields 10.5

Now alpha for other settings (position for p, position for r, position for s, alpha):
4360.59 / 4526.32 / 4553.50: 153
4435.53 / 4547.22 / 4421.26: 96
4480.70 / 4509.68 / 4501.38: 132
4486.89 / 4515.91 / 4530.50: 109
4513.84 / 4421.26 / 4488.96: 224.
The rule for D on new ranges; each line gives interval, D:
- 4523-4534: 0.91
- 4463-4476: 0.93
